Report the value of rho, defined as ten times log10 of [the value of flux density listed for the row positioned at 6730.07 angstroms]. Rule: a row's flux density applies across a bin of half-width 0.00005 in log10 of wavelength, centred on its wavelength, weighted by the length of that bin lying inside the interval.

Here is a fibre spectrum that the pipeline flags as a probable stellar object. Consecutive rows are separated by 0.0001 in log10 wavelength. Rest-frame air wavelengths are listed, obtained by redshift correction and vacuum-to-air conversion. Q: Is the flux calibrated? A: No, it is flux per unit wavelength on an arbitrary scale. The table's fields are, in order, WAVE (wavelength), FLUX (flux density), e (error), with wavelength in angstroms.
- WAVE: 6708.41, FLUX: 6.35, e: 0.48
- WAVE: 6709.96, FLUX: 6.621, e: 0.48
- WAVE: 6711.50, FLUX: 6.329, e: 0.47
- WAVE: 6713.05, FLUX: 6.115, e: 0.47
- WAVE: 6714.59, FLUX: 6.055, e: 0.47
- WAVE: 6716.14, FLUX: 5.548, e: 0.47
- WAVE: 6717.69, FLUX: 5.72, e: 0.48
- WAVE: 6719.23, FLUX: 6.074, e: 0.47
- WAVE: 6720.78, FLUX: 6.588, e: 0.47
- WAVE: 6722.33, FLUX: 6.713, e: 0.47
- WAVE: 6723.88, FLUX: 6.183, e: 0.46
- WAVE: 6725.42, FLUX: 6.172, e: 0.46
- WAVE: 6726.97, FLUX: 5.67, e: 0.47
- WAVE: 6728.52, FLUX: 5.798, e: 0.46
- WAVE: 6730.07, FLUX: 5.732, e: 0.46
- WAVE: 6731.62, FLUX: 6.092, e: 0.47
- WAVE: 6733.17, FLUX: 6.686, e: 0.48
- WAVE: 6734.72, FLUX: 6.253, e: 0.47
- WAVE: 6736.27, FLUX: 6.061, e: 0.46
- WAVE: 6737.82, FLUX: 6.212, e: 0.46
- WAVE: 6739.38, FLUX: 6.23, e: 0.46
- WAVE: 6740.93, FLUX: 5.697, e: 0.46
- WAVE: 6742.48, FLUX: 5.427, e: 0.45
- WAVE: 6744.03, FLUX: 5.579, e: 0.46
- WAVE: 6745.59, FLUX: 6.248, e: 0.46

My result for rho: 7.58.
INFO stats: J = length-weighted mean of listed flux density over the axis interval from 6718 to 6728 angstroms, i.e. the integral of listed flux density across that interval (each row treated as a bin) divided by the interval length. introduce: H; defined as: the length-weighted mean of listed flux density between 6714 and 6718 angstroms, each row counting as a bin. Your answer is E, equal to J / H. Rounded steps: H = 5.76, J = 6.20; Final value 1.08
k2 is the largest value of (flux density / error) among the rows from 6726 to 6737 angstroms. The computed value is 13.9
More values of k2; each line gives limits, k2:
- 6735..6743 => 13.5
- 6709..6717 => 13.8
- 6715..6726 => 14.3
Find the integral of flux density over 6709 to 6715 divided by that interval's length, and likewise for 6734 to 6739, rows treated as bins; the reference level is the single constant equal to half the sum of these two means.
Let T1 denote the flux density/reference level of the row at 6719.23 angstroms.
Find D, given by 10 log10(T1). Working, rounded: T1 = 0.97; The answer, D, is -0.11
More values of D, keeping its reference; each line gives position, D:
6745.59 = 0.01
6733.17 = 0.30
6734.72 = 0.01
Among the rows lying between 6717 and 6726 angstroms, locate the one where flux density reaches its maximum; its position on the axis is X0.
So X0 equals 6722.33 angstroms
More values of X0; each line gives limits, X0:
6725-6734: 6733.17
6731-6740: 6733.17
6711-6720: 6711.50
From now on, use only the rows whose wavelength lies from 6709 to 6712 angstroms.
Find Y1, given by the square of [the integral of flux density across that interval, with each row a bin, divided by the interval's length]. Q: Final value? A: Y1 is 42.0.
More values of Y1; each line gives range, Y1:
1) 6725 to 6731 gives 34.0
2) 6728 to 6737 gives 37.4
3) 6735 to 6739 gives 37.8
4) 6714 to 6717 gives 33.3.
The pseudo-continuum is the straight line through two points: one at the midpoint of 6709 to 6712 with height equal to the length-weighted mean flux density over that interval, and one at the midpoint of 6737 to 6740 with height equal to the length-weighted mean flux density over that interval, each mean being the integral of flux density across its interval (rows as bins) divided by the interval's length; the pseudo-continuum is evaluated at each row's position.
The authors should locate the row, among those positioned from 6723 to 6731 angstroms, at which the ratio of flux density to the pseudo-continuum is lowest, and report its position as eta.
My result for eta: 6726.97 angstroms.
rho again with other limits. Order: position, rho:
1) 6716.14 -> 7.44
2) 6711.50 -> 8.01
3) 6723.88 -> 7.91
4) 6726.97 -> 7.54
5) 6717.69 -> 7.57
